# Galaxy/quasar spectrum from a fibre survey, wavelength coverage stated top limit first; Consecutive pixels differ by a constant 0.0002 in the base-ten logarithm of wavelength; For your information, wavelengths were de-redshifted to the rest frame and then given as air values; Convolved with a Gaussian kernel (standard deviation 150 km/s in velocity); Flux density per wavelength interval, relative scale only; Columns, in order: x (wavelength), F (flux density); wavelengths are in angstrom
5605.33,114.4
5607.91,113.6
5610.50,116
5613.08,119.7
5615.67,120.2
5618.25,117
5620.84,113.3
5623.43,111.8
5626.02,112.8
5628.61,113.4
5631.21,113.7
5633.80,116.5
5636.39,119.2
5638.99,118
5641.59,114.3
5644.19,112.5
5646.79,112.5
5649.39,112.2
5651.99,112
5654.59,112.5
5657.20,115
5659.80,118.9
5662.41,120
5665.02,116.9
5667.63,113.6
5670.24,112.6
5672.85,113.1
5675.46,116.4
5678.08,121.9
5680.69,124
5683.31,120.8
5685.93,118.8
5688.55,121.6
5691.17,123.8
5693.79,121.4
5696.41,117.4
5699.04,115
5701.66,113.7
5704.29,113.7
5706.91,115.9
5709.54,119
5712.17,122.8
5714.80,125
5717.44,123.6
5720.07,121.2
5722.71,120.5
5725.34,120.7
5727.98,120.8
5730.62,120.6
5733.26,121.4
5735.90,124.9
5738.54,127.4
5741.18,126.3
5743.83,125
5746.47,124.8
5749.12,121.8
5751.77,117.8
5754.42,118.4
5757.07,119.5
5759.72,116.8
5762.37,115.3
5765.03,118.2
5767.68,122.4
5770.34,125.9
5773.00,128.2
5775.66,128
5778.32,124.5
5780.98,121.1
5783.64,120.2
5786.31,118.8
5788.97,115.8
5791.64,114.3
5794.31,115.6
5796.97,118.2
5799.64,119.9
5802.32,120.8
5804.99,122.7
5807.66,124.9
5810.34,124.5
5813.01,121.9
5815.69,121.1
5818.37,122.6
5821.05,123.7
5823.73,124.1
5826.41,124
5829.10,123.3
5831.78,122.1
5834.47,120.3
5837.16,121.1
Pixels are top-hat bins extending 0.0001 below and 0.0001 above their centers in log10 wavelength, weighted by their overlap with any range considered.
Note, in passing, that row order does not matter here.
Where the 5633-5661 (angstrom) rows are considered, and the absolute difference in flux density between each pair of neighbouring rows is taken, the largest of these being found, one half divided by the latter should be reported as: 0.128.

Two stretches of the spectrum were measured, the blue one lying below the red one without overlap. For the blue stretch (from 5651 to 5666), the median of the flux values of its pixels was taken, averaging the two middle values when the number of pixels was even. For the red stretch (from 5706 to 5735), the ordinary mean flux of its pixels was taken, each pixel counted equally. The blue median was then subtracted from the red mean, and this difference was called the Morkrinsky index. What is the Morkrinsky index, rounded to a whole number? 5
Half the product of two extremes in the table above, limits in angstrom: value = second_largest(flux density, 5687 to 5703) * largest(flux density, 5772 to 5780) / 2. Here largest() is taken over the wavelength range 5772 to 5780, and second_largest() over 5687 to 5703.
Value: 7795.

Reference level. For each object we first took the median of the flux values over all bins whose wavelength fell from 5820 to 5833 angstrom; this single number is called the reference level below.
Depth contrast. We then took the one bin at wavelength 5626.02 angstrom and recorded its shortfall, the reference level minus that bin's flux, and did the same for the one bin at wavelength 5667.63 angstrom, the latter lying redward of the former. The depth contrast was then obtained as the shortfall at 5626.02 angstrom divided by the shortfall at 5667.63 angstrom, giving 1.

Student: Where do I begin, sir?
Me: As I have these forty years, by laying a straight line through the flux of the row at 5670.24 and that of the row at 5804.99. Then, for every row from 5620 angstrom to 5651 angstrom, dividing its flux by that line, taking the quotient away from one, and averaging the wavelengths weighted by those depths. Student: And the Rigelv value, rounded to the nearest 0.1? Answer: 5634.0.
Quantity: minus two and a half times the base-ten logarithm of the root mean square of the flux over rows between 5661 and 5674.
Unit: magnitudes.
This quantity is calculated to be -5.154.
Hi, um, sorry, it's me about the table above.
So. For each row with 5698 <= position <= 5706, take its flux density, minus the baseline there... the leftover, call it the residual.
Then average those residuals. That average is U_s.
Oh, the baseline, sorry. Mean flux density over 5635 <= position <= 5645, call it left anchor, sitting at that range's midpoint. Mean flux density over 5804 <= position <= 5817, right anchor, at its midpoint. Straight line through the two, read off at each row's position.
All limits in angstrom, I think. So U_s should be -4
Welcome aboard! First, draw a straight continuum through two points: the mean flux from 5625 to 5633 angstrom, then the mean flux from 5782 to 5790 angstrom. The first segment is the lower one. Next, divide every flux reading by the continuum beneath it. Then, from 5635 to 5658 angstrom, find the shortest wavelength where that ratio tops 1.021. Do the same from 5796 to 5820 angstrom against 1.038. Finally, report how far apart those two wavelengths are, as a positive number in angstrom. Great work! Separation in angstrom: 171.3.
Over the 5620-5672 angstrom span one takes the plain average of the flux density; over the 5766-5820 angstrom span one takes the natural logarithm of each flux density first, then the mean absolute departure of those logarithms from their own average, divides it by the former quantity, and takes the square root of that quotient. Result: 0.0147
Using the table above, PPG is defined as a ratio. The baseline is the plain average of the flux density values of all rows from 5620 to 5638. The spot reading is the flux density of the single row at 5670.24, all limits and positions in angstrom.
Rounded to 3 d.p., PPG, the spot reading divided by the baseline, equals 0.984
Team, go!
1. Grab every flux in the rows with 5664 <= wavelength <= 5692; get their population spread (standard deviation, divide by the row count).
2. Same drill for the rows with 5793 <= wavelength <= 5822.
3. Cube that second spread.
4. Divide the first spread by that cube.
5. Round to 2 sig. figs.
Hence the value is 0.22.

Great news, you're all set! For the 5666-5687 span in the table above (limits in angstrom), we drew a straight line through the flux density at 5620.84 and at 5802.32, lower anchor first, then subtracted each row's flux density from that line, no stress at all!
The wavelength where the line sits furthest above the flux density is 5670.24 angstrom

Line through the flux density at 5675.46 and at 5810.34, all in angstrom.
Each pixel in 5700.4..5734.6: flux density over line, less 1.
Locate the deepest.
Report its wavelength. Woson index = 5704.29 angstrom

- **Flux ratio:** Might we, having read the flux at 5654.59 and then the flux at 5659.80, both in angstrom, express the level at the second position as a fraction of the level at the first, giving 1.06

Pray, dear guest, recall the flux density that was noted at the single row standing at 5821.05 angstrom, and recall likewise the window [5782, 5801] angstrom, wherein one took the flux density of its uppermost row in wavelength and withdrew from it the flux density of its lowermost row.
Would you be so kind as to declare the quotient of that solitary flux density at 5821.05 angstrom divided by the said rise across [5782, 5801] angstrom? -412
